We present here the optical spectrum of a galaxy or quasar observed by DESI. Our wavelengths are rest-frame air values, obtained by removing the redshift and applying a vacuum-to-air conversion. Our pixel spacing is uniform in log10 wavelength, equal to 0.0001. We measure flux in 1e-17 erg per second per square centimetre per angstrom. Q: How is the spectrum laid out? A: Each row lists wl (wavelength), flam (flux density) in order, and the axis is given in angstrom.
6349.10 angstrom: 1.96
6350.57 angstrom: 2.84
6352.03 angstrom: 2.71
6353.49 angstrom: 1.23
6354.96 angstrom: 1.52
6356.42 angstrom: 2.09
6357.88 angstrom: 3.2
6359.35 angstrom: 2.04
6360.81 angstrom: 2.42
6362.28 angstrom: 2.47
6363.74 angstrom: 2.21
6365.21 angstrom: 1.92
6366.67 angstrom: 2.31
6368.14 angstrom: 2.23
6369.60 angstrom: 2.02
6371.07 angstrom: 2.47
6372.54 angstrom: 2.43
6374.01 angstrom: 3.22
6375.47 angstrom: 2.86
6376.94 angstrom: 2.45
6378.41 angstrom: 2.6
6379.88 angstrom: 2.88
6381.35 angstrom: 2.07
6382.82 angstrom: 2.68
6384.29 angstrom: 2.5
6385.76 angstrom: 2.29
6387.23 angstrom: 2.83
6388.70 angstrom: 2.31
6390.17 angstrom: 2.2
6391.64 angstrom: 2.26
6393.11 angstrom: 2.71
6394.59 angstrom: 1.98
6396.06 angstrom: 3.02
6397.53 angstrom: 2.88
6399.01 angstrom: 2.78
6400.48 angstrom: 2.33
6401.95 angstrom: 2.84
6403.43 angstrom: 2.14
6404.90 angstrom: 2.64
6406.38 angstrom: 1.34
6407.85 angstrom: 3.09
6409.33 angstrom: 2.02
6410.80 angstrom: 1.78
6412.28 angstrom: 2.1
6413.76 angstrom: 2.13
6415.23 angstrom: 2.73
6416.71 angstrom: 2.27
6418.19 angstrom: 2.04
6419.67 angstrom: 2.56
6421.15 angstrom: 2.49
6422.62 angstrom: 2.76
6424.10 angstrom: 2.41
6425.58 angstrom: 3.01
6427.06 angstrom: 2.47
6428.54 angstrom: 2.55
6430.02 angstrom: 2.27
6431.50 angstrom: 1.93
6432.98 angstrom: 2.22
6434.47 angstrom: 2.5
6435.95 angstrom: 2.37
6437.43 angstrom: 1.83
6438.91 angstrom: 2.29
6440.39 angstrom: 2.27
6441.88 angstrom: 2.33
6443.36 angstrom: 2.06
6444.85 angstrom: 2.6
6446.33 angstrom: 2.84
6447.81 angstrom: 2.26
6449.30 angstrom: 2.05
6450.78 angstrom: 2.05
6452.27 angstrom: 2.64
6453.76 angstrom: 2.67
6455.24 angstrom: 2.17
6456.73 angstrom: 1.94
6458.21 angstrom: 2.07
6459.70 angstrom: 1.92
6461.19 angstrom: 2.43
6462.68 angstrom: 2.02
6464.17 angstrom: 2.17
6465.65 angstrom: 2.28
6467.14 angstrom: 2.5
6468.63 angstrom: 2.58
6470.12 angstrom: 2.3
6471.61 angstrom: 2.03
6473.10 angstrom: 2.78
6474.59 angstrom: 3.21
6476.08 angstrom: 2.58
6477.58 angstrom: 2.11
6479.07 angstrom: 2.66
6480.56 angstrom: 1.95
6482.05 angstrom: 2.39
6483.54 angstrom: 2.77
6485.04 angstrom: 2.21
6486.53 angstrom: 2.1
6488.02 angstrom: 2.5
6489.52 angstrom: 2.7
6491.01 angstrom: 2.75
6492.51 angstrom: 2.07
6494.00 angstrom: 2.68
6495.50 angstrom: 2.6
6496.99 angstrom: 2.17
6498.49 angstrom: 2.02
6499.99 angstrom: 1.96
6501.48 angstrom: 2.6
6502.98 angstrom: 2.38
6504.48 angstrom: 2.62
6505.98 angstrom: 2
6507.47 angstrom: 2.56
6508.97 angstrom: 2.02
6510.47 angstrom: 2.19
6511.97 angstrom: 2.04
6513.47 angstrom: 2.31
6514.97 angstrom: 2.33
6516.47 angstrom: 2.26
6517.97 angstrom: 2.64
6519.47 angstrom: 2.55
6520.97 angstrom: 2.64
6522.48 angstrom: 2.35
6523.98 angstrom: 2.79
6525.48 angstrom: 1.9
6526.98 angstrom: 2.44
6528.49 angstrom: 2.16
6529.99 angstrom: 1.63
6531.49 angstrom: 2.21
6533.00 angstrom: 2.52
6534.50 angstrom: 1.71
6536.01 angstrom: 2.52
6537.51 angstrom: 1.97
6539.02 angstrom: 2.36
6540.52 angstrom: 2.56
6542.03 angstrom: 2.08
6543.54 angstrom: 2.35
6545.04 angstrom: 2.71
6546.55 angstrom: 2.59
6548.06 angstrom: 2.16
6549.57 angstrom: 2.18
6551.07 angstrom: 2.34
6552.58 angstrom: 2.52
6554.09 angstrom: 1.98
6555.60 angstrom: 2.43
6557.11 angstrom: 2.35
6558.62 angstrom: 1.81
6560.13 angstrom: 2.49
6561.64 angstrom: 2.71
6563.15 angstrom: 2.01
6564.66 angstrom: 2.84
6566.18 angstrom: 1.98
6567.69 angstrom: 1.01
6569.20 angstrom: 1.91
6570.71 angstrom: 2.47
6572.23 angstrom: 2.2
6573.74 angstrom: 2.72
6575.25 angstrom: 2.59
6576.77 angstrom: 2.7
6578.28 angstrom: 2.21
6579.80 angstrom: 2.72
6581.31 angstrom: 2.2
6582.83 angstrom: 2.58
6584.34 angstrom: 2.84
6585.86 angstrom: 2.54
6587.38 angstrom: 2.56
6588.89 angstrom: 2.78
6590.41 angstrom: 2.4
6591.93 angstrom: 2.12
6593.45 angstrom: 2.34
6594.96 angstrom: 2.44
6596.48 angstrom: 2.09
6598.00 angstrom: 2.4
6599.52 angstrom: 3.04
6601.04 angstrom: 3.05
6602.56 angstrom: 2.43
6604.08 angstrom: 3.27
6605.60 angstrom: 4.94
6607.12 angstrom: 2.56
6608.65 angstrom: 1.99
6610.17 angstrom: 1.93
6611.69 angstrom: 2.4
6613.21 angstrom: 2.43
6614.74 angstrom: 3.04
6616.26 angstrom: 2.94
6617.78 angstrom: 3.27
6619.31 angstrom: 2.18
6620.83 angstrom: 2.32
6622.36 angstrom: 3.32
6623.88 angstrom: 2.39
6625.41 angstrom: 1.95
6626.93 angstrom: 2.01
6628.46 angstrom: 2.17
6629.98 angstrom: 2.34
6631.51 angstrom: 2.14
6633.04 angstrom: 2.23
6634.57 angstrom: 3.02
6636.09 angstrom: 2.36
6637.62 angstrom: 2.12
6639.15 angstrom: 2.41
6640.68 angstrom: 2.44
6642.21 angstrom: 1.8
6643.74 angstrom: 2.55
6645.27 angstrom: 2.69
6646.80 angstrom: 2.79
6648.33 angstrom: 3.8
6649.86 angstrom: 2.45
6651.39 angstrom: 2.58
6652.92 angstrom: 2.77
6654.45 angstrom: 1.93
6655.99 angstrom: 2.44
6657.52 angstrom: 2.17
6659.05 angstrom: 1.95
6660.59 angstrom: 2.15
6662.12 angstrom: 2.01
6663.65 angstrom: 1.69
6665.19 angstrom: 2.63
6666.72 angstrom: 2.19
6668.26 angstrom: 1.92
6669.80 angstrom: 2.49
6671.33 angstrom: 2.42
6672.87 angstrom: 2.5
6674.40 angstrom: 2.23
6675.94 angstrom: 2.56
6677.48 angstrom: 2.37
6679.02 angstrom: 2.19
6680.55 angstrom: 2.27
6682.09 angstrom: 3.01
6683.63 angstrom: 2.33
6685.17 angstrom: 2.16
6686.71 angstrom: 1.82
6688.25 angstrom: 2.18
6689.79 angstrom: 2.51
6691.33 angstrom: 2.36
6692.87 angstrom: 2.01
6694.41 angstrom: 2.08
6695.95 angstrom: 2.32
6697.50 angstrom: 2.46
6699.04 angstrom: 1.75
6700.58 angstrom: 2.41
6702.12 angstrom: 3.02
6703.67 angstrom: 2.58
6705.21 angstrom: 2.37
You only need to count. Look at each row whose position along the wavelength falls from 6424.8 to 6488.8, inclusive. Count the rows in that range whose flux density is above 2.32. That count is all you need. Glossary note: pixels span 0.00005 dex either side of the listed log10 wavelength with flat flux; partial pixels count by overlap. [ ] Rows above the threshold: 20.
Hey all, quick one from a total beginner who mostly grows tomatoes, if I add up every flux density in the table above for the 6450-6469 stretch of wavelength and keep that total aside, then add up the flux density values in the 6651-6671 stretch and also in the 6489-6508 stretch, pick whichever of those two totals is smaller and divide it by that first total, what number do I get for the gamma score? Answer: 0.98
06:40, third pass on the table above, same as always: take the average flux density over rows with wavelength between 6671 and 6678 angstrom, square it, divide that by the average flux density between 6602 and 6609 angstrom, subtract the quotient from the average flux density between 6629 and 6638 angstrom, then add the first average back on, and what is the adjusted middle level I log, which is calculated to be 2.9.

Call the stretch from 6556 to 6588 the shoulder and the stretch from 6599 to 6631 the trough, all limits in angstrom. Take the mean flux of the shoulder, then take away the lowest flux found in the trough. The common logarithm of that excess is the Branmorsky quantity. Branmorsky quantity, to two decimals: -0.37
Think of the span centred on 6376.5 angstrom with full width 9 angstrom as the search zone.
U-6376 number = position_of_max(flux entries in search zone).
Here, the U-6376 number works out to 6374.01 angstrom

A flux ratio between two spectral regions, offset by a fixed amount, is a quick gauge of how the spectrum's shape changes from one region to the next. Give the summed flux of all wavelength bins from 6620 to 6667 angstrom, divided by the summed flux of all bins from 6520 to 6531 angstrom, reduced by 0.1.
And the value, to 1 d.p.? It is 4.5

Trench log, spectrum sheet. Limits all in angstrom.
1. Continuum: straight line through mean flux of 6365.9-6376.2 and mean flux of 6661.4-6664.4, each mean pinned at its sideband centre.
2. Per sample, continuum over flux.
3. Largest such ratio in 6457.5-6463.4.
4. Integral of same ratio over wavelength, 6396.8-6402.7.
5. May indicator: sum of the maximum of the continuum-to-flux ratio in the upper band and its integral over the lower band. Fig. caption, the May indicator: 6.6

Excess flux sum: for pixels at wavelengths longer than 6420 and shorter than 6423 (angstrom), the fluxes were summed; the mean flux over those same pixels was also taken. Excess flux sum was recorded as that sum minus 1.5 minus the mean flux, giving 1.1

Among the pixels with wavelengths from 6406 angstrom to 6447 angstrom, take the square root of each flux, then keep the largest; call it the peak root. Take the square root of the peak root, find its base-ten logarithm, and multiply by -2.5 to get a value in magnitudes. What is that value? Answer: -0.306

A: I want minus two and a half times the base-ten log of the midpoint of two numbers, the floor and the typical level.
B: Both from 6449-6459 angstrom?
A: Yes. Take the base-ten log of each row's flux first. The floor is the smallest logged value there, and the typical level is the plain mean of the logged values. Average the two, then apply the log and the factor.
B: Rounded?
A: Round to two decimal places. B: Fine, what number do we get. 1.25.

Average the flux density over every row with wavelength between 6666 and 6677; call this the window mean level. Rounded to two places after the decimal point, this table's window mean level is 2.33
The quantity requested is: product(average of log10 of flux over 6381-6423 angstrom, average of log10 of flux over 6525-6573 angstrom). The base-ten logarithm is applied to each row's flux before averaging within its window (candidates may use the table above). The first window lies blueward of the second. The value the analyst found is 0.127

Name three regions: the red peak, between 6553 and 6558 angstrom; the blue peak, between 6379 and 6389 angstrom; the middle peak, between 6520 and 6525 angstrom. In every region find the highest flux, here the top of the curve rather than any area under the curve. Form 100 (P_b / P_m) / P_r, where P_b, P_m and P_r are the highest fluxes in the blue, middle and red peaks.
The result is 42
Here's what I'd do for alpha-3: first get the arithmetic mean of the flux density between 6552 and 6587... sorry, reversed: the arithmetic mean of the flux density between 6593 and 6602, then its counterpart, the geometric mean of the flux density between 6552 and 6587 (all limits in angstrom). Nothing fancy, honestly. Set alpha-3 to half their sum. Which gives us 2.43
